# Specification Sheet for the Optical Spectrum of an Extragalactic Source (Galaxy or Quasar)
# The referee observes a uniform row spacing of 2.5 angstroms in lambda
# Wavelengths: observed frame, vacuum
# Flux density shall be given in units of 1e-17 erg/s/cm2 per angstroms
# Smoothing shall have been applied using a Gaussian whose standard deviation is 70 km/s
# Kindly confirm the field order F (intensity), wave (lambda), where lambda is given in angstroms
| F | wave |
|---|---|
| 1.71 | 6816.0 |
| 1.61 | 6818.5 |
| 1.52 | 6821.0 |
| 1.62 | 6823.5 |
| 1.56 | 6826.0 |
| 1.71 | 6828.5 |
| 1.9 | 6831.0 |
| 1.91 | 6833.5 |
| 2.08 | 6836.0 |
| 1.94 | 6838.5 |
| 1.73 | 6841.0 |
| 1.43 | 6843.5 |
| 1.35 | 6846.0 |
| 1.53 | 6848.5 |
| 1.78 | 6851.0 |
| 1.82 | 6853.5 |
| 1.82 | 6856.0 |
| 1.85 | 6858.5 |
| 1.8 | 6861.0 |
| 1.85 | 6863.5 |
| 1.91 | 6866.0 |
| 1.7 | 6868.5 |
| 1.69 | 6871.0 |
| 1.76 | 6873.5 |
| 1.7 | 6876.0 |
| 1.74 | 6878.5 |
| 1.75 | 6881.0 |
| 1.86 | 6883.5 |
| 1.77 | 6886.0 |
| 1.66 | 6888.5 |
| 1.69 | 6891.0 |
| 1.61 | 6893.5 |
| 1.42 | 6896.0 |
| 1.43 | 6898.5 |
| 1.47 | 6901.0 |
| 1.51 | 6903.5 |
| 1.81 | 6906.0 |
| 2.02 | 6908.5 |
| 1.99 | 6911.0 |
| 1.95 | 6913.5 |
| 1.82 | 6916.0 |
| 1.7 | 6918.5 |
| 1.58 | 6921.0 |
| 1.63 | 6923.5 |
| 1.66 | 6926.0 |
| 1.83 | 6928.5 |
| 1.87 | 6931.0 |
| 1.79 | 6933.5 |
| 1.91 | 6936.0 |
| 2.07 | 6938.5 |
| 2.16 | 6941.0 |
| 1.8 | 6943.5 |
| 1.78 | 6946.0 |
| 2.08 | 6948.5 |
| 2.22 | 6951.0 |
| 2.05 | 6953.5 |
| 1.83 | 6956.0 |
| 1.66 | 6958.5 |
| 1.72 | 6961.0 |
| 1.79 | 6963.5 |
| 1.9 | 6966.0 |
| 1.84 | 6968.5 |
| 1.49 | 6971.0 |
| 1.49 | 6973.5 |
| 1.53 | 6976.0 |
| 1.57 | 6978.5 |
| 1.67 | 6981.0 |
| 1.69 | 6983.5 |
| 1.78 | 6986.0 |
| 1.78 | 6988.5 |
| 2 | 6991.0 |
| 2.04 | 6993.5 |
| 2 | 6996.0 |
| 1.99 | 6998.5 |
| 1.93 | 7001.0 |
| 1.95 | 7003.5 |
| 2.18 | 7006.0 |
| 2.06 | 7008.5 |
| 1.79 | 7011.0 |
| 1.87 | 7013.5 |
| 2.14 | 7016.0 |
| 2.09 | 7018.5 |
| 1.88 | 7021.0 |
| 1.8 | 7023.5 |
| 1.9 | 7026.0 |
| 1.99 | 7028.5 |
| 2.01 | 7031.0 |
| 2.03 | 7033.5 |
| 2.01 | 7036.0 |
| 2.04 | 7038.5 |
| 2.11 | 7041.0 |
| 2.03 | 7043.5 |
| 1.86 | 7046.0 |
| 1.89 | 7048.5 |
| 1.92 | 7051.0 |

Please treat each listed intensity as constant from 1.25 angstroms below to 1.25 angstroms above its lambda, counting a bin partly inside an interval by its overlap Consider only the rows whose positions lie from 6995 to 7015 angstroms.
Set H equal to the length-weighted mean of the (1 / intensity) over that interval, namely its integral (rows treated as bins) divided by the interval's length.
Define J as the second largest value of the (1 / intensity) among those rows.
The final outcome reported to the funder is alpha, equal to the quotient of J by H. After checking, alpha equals 1.05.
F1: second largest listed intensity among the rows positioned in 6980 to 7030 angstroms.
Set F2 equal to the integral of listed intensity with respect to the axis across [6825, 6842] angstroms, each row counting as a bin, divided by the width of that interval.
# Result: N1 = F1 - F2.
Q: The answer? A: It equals 0.302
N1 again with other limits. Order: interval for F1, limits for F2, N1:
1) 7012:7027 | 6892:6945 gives 0.327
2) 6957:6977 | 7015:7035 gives -0.138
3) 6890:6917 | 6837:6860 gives 0.290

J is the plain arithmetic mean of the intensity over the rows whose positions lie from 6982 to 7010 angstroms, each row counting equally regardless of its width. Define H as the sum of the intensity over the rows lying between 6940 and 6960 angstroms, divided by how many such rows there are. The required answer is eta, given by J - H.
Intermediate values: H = 1.95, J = 1.95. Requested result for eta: 0.00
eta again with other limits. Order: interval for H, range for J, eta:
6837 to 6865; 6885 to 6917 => -0.01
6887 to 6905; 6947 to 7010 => 0.31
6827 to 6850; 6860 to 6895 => 0.02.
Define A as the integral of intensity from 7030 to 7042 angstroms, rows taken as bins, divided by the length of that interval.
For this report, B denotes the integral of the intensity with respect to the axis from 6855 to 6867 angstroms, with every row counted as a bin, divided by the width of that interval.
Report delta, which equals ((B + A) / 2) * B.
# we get 3.6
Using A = 2.04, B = 1.85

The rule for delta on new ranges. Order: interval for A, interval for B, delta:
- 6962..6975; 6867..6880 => 2.9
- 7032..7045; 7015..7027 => 3.9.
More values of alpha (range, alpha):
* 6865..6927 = 1.19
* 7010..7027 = 1.07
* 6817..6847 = 1.17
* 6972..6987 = 1.05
